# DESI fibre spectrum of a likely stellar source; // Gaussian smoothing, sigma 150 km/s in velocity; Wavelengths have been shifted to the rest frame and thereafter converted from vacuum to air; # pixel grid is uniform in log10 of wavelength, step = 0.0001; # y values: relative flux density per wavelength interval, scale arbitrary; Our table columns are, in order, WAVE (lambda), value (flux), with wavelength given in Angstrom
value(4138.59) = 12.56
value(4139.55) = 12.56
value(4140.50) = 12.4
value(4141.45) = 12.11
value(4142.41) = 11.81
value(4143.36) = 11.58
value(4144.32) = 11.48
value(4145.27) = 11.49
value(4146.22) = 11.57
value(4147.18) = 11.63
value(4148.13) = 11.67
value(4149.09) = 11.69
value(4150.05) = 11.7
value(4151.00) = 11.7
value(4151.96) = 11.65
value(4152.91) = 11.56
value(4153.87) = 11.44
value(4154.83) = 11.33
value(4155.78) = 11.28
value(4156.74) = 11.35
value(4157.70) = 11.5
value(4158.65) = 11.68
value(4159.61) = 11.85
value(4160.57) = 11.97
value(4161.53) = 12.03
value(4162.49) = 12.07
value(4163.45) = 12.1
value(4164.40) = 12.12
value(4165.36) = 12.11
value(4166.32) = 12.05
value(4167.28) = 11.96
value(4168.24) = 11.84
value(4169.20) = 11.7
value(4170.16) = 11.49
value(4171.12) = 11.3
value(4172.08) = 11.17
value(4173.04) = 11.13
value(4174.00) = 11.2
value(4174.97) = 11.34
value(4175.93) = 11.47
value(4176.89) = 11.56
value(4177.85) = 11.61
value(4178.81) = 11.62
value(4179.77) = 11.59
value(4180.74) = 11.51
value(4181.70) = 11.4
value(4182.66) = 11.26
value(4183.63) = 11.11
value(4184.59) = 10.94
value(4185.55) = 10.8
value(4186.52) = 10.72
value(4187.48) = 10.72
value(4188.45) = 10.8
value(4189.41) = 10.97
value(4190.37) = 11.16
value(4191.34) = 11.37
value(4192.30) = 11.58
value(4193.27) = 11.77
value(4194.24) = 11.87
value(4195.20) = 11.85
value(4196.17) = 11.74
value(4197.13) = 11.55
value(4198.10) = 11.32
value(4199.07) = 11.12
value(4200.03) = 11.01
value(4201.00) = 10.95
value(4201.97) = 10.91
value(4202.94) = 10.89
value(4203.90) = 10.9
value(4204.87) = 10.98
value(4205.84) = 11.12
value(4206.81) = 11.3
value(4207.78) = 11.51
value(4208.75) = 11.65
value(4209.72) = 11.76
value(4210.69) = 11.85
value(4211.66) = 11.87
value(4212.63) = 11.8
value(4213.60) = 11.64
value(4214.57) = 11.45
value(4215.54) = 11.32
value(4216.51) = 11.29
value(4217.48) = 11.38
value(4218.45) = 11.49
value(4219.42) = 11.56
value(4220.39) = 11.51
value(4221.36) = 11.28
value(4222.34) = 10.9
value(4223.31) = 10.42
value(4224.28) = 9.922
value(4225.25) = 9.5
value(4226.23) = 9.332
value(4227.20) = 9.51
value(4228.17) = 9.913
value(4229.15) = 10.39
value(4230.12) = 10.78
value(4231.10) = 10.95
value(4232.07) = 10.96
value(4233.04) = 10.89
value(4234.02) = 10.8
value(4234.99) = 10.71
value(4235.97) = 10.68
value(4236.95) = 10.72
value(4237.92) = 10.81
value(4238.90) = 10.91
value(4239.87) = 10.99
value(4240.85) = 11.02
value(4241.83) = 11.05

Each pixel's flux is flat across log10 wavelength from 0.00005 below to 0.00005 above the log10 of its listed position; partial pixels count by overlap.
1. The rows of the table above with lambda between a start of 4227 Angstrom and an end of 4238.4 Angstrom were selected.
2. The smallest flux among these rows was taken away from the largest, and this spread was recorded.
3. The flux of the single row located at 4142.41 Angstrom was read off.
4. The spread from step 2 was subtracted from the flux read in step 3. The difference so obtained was 10.4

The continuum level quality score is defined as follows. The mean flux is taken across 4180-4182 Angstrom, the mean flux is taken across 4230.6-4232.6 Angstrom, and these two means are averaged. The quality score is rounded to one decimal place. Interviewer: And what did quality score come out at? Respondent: 11.2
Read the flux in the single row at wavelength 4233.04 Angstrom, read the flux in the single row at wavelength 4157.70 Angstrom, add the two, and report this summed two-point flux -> 22.4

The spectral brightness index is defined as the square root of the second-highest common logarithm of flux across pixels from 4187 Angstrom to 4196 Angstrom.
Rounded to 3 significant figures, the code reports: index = 1.04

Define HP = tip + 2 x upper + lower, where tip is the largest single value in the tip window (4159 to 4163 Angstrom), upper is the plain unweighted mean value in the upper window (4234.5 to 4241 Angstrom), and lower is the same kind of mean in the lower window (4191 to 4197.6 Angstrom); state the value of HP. 45.4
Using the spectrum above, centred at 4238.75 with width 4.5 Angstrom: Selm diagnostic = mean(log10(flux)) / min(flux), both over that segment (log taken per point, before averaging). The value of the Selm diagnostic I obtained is 0.097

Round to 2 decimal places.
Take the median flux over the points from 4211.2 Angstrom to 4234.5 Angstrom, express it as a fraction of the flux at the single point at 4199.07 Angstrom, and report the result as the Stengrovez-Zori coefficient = 0.99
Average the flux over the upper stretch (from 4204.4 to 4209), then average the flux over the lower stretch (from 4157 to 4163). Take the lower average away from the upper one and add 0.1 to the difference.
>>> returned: -0.44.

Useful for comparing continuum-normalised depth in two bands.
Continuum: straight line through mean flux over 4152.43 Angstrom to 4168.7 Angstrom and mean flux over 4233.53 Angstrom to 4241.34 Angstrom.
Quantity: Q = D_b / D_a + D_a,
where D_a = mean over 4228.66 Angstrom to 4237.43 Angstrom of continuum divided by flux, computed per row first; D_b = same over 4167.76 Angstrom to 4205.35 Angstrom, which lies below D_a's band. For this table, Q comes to 2.02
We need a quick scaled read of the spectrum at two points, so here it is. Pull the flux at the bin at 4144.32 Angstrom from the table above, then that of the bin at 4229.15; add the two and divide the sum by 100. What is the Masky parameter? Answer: 0.219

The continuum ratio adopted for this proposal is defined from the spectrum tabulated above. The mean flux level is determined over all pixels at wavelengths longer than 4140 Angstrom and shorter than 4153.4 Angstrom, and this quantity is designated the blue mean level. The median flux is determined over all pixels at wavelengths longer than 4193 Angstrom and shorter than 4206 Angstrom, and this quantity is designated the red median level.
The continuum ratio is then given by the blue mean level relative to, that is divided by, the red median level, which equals 1.05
